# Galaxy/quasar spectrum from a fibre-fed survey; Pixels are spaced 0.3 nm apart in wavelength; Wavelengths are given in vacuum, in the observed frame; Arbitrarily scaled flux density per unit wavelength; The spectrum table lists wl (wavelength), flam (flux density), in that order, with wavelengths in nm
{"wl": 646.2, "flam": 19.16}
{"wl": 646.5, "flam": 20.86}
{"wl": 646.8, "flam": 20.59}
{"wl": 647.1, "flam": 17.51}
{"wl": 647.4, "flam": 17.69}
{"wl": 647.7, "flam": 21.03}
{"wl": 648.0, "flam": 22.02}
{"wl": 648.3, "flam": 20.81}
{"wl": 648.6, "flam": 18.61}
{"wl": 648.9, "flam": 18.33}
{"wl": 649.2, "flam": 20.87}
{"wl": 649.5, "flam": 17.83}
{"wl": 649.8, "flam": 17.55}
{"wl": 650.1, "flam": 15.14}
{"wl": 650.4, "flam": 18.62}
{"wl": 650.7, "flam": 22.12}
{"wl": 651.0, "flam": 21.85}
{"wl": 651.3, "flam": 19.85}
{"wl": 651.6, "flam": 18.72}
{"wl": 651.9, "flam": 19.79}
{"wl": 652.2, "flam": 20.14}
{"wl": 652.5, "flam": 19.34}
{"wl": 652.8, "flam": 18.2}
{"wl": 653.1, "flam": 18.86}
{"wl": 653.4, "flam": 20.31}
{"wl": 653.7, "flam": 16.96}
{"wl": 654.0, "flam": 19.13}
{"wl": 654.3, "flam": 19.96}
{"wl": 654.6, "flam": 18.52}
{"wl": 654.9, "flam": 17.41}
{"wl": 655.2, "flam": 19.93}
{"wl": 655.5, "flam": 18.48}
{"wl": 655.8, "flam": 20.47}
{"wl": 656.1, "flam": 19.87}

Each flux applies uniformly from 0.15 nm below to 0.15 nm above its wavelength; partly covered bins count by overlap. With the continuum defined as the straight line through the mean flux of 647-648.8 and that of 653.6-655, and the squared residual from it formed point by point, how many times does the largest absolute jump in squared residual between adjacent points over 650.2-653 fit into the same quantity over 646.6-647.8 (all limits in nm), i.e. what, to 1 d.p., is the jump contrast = 0.5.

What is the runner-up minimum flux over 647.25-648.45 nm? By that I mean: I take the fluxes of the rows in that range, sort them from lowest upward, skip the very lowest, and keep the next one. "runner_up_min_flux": 20.81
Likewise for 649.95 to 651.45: 18.62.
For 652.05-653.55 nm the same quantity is 18.86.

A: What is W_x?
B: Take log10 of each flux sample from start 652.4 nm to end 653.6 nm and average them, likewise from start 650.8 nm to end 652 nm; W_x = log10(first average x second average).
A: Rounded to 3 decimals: 0.222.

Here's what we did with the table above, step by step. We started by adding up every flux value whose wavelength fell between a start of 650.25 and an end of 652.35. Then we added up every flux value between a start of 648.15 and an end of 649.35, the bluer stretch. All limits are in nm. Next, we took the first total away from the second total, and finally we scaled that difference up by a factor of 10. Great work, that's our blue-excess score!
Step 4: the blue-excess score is -625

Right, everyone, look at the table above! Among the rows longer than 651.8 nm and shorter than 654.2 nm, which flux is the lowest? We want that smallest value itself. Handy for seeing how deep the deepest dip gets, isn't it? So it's 16.96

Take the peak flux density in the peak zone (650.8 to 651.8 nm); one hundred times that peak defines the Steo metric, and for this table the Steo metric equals 2185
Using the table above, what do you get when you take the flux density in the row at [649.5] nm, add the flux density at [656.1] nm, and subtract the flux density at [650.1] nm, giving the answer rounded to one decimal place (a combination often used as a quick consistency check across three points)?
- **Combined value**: 22.6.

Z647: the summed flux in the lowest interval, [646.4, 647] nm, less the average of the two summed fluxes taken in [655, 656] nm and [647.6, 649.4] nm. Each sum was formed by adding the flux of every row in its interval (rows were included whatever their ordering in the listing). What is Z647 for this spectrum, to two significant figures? -49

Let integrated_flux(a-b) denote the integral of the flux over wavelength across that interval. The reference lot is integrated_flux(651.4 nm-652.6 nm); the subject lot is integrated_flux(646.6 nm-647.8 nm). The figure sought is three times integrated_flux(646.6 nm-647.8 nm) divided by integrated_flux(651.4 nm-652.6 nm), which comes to 2.95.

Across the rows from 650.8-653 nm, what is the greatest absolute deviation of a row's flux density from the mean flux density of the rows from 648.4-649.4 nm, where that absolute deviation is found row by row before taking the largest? 2.6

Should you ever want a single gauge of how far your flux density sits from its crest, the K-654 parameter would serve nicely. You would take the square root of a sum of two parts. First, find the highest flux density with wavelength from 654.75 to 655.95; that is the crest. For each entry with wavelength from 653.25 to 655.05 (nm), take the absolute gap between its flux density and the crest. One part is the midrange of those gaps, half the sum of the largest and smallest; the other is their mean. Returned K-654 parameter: 1.89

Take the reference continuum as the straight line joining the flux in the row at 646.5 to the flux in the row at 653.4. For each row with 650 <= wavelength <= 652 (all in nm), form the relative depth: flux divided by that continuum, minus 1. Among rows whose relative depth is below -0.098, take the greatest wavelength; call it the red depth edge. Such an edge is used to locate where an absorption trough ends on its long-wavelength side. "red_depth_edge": 650.1 nm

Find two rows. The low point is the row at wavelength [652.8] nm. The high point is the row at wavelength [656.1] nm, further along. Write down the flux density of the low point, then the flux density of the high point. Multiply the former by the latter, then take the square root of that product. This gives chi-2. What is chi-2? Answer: 19.0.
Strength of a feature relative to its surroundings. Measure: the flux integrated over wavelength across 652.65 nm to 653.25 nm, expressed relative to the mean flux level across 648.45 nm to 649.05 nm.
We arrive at 0.602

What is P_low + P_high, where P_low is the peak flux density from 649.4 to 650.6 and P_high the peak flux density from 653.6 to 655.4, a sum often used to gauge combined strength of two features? 38.6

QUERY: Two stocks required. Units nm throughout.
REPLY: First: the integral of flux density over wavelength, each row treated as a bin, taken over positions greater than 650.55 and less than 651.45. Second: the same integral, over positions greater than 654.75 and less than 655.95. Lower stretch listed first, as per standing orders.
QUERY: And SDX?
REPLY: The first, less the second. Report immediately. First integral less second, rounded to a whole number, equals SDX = -4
